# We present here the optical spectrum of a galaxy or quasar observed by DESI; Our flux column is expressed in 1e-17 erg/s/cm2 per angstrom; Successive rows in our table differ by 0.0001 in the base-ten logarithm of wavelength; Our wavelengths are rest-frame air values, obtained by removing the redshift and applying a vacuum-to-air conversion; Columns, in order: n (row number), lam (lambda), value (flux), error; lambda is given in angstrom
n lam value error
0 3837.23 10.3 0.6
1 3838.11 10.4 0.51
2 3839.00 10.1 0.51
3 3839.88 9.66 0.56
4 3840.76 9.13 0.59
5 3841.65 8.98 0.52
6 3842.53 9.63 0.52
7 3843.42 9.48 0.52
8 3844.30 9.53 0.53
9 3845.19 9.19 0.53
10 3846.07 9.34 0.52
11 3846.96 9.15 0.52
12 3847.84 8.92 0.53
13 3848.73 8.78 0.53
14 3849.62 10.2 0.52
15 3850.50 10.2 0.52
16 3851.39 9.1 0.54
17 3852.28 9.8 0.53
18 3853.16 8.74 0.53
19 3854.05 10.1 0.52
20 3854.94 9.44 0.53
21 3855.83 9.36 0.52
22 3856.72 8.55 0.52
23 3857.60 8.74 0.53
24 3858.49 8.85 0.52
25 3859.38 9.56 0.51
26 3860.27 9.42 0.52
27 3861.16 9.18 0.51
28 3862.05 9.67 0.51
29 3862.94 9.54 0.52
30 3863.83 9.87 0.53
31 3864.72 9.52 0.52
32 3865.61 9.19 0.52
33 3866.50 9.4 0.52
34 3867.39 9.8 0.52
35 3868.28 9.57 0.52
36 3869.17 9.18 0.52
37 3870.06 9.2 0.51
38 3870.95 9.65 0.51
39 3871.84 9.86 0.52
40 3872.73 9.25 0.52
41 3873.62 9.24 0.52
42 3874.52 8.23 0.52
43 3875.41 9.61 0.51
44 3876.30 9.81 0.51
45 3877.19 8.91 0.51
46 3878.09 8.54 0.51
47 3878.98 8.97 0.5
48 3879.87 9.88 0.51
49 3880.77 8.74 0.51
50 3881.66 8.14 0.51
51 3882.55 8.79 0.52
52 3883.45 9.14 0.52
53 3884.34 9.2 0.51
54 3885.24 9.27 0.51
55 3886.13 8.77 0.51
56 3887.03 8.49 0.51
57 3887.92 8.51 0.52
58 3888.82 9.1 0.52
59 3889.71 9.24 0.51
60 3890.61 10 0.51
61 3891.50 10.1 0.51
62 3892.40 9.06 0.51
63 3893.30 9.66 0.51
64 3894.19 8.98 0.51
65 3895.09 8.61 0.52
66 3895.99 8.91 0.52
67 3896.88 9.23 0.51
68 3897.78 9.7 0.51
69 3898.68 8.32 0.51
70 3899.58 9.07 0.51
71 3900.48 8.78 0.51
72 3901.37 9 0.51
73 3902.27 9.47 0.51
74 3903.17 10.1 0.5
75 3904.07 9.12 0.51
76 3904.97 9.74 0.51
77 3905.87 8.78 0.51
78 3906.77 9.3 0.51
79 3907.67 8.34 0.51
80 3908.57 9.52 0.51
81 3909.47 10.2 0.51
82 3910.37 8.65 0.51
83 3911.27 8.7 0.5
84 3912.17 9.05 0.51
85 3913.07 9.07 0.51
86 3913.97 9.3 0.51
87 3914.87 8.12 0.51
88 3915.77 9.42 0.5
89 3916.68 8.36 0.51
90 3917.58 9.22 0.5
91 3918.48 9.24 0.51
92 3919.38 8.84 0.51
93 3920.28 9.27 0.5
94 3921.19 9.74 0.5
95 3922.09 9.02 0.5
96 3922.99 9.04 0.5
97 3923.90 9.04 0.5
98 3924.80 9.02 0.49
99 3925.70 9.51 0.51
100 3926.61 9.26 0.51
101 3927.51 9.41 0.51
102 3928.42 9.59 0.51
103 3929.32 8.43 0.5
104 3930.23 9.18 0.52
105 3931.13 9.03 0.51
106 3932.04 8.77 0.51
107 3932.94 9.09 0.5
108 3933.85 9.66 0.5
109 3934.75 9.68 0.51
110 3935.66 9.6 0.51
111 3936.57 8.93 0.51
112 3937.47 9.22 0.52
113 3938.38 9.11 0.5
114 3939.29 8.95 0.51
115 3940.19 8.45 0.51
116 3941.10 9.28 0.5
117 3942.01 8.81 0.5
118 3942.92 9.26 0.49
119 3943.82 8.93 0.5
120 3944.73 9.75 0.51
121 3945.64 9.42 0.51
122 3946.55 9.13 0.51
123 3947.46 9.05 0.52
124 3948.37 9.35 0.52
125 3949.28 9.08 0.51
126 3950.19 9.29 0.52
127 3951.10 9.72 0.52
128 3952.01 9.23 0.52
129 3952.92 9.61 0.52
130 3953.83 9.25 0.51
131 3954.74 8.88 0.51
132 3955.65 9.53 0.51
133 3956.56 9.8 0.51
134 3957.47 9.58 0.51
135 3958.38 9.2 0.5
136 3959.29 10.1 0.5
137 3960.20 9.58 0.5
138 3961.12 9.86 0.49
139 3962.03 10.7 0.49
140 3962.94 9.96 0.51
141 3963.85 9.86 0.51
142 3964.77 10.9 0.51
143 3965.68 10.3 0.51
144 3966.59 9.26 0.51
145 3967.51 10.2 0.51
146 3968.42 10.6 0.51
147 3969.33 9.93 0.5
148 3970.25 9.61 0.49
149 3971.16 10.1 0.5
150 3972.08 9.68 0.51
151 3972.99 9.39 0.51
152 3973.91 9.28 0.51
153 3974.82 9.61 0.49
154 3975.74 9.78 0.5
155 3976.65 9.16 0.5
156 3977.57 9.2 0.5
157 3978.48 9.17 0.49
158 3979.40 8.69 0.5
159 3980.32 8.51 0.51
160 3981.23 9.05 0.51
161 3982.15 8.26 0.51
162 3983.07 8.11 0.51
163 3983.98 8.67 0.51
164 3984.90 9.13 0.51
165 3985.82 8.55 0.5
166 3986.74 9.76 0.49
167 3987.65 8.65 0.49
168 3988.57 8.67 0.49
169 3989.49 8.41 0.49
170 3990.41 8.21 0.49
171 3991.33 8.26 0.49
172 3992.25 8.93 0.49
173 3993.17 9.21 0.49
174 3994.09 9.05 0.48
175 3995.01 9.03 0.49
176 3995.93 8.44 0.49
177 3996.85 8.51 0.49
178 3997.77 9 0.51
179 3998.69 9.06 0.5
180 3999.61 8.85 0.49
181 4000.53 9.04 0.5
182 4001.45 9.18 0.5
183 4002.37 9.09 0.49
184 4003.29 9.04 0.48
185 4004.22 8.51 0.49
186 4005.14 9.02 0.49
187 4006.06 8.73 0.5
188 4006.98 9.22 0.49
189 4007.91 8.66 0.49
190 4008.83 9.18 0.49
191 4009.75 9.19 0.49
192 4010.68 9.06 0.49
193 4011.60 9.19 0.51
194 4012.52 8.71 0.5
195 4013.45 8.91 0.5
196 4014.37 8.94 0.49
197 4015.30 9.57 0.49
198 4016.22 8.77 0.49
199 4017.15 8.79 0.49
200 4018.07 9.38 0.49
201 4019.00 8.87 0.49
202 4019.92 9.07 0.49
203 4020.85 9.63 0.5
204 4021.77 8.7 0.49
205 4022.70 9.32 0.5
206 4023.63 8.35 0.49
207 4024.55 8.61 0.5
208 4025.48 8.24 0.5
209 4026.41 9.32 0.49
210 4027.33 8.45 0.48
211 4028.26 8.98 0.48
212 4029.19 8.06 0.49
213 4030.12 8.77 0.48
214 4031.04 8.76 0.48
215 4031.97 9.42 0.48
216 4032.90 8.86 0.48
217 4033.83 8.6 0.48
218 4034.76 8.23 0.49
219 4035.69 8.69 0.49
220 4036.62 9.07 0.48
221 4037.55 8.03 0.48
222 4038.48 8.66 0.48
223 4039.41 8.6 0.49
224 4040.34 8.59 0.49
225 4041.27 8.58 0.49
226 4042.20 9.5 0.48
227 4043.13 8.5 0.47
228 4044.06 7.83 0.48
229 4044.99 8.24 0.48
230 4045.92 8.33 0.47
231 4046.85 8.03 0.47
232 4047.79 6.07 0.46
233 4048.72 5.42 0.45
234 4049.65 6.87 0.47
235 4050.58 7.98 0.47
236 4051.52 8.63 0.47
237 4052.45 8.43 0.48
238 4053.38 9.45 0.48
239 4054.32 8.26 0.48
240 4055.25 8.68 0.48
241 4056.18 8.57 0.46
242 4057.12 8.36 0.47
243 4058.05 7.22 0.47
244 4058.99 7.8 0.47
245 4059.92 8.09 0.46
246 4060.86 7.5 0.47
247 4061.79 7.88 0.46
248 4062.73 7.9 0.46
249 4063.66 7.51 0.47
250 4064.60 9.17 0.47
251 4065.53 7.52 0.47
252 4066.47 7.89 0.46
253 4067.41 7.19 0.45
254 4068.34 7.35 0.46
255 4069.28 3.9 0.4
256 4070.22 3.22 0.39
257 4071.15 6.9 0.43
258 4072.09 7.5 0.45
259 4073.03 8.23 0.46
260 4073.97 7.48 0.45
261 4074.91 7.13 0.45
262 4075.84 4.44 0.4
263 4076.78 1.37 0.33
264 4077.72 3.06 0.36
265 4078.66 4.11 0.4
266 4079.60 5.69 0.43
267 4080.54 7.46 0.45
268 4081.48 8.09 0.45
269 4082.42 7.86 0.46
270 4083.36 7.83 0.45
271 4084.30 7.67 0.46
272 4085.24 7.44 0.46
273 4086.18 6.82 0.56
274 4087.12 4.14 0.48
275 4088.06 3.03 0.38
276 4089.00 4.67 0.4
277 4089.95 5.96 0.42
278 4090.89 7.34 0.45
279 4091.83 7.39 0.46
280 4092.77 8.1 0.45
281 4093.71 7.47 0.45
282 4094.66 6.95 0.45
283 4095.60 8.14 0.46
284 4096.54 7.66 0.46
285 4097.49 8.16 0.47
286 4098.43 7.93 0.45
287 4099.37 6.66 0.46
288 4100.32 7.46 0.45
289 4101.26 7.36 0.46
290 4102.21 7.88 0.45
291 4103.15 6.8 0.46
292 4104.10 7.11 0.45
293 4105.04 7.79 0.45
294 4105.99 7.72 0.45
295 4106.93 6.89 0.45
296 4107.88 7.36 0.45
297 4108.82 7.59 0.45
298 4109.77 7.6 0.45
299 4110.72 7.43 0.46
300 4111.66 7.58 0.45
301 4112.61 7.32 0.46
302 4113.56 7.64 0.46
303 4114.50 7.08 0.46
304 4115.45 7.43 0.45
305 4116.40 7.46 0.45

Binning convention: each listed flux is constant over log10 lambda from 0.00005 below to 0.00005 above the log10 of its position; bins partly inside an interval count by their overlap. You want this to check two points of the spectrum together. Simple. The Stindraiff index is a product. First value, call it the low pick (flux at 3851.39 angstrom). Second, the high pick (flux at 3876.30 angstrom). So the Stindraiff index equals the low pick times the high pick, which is 89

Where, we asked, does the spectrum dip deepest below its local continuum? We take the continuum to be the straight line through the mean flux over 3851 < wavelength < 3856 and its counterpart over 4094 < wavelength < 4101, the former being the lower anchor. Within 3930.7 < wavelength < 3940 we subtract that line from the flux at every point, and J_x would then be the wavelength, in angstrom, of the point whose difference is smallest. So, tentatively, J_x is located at 3932.04 angstrom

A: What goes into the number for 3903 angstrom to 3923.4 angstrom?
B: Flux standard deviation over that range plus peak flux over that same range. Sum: 10.7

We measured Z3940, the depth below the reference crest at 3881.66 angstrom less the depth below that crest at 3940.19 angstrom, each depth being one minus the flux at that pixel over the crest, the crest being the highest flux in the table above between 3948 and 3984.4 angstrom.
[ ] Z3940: 0.028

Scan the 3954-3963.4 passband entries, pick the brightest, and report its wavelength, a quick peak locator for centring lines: 3962.03 angstrom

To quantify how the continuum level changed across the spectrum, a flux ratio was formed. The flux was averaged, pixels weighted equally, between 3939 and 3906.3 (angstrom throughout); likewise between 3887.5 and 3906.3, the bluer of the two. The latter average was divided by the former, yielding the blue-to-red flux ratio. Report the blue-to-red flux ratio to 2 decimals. 1.01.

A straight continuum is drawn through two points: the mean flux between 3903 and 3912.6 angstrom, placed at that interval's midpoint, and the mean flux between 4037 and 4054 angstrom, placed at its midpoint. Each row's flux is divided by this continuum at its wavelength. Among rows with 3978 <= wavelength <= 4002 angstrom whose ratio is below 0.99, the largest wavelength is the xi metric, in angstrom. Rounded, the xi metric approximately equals 3991.33 angstrom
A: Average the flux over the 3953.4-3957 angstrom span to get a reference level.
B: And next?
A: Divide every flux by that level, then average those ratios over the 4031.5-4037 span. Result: 0.94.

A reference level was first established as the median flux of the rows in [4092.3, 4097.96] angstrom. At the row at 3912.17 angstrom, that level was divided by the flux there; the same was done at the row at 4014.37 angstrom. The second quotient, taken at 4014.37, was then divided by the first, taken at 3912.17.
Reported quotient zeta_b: 1.01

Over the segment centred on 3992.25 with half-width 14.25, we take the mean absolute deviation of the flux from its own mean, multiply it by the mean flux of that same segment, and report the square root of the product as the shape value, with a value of 1.65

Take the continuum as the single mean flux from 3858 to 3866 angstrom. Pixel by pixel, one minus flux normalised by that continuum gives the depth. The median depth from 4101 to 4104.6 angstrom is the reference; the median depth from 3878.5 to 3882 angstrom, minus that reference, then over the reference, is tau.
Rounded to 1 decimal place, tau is -0.7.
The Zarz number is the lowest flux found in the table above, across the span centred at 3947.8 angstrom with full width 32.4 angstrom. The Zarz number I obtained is 8.45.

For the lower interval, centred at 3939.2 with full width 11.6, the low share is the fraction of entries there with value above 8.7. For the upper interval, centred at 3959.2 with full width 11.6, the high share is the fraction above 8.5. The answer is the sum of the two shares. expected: 1.9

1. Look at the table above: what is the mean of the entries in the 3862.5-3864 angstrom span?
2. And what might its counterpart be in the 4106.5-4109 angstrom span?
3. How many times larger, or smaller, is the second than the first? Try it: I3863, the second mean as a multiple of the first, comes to 0.75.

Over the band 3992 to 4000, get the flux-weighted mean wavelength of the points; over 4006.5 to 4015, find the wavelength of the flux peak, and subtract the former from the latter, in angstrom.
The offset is 11.1 angstrom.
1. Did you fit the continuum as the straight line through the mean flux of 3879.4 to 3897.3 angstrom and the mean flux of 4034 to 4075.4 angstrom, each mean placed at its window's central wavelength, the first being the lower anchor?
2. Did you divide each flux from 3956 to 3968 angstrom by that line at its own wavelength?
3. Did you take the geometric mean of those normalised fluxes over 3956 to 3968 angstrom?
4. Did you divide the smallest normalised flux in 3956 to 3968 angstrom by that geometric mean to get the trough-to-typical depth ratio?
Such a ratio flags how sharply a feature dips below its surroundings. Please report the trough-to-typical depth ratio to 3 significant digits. 0.923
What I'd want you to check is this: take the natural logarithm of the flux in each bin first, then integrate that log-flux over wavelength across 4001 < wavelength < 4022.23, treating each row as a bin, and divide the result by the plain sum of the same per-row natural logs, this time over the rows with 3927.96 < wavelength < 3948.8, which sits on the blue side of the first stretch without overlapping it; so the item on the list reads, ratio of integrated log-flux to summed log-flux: 0.917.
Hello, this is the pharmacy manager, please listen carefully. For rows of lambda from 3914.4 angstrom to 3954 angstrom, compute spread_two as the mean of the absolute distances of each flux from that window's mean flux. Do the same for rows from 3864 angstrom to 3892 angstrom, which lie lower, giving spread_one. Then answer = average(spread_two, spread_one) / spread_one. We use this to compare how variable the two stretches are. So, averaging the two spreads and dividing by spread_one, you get 0.85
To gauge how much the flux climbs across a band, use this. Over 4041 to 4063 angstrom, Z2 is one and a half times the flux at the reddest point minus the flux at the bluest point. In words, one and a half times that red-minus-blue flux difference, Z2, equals -1.0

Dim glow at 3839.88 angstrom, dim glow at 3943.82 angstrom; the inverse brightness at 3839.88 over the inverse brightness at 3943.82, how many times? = 0.92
